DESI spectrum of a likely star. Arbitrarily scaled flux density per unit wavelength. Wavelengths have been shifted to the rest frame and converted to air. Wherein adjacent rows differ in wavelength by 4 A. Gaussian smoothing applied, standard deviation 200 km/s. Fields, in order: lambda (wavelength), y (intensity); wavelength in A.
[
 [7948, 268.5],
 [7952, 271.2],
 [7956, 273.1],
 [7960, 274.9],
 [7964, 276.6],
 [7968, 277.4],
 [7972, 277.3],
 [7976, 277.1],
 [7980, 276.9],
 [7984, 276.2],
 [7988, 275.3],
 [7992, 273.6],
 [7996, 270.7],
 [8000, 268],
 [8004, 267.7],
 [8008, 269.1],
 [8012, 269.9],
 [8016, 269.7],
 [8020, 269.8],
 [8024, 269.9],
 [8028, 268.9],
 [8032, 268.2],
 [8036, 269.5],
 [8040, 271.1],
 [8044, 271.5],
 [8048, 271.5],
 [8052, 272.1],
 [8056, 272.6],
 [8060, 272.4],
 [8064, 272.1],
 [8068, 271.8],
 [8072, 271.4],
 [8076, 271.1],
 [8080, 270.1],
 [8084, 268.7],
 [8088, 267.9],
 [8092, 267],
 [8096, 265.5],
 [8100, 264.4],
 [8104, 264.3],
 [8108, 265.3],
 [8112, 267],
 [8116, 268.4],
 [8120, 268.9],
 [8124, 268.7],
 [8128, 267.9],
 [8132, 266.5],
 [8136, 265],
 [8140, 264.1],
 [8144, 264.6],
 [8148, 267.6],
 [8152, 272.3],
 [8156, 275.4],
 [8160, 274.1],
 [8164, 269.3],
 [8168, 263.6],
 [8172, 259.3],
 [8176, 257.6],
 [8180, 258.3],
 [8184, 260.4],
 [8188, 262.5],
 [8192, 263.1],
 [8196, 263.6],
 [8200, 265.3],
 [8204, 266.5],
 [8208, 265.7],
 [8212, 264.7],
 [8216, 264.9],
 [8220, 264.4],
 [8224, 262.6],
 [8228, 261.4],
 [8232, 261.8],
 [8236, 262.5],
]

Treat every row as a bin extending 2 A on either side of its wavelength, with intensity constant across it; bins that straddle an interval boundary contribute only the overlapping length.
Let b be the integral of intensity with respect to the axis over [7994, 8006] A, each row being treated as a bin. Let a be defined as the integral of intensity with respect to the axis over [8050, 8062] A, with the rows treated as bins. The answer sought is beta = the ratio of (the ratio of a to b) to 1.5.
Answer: 0.676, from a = 3268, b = 3226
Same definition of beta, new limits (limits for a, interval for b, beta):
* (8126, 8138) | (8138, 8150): 0.669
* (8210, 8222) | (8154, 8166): 0.646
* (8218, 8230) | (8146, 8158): 0.645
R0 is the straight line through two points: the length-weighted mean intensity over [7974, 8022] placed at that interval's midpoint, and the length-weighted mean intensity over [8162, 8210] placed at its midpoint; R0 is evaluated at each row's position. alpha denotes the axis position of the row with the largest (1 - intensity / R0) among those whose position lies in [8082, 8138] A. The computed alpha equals 8100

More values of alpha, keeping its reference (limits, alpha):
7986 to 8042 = 8004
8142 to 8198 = 8176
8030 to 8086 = 8032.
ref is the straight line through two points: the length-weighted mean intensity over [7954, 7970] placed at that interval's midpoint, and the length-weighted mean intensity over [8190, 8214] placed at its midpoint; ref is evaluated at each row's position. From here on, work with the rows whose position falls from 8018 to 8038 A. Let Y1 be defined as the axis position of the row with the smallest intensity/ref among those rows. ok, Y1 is 8032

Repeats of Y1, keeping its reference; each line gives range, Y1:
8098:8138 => 8100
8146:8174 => 8172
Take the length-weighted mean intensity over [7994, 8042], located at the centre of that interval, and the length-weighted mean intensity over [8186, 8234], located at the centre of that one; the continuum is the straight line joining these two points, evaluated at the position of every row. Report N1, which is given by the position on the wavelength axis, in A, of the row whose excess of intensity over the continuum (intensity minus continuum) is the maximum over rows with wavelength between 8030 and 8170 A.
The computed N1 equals 8156 A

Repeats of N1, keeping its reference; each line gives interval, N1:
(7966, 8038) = 7972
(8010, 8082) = 8056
